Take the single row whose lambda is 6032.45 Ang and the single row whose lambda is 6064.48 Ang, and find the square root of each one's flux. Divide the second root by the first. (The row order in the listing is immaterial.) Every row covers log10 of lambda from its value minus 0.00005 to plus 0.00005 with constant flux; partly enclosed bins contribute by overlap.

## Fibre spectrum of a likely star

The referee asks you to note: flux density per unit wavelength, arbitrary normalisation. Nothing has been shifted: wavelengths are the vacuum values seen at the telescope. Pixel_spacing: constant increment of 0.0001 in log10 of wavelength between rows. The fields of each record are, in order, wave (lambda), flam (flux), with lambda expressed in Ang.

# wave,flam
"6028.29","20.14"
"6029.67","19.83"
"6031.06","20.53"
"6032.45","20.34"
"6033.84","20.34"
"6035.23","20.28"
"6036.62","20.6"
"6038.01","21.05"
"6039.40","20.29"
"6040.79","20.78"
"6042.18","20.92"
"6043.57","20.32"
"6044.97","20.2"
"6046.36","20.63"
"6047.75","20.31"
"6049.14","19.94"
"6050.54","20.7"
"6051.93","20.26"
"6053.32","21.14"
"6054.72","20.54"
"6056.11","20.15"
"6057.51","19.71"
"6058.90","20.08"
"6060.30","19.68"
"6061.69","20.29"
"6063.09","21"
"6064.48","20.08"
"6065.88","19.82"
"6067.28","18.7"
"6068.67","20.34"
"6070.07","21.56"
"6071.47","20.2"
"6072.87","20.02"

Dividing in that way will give 0.994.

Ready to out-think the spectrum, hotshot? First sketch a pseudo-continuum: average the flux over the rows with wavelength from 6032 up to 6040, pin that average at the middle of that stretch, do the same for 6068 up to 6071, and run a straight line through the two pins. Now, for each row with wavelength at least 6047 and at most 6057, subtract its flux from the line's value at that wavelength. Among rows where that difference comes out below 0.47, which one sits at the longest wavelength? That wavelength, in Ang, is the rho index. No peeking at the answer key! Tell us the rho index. 6054.72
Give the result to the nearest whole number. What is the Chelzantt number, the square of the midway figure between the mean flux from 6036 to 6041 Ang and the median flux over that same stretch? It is 428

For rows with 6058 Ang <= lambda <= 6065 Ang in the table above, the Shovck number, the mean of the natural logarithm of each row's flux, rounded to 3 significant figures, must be 3.01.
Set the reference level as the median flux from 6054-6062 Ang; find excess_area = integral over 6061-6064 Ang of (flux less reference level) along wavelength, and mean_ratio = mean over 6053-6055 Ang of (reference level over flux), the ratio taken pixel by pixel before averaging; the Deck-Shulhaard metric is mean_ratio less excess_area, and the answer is -0.5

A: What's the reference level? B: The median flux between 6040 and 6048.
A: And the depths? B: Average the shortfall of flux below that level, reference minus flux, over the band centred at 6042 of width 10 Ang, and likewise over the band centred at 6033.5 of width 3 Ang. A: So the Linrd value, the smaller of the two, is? -0.12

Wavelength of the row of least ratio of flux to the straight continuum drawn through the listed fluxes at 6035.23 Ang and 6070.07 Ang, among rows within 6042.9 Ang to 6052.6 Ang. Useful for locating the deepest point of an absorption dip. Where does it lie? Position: 6049.14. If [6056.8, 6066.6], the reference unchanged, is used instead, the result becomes 6065.88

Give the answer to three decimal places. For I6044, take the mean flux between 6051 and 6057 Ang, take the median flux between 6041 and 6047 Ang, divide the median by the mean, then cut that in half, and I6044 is 0.499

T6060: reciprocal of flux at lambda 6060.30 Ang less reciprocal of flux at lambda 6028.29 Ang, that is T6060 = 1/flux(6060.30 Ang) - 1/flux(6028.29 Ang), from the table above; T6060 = 0.0012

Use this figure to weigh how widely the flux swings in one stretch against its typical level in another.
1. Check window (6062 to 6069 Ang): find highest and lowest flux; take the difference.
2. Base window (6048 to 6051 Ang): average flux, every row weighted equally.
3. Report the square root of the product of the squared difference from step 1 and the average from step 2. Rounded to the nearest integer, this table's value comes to 10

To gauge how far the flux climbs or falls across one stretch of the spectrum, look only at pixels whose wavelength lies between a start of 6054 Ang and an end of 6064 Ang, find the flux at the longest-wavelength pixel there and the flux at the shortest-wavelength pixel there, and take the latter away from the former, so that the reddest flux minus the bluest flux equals 0.5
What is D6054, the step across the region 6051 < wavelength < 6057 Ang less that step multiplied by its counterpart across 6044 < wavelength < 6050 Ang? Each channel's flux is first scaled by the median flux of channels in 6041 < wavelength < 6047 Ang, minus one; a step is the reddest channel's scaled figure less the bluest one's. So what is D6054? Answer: -0.005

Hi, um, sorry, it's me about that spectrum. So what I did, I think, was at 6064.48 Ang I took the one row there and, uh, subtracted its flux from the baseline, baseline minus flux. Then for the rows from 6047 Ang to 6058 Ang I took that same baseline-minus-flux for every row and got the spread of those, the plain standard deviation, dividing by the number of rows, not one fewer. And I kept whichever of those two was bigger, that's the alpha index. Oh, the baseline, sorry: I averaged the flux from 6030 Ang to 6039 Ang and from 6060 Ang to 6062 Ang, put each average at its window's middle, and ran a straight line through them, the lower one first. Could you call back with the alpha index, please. 0.41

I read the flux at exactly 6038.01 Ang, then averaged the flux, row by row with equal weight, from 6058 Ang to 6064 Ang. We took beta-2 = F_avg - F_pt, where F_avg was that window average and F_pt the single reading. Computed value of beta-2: -0.79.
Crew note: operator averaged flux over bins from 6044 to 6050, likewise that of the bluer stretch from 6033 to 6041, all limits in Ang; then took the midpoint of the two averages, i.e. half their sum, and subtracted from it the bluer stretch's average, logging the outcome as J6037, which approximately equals -0.14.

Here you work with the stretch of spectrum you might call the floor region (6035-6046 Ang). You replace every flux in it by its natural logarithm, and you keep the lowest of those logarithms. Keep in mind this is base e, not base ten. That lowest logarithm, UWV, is 3.01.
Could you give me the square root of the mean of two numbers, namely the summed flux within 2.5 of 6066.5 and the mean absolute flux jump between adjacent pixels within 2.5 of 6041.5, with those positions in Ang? 6.30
